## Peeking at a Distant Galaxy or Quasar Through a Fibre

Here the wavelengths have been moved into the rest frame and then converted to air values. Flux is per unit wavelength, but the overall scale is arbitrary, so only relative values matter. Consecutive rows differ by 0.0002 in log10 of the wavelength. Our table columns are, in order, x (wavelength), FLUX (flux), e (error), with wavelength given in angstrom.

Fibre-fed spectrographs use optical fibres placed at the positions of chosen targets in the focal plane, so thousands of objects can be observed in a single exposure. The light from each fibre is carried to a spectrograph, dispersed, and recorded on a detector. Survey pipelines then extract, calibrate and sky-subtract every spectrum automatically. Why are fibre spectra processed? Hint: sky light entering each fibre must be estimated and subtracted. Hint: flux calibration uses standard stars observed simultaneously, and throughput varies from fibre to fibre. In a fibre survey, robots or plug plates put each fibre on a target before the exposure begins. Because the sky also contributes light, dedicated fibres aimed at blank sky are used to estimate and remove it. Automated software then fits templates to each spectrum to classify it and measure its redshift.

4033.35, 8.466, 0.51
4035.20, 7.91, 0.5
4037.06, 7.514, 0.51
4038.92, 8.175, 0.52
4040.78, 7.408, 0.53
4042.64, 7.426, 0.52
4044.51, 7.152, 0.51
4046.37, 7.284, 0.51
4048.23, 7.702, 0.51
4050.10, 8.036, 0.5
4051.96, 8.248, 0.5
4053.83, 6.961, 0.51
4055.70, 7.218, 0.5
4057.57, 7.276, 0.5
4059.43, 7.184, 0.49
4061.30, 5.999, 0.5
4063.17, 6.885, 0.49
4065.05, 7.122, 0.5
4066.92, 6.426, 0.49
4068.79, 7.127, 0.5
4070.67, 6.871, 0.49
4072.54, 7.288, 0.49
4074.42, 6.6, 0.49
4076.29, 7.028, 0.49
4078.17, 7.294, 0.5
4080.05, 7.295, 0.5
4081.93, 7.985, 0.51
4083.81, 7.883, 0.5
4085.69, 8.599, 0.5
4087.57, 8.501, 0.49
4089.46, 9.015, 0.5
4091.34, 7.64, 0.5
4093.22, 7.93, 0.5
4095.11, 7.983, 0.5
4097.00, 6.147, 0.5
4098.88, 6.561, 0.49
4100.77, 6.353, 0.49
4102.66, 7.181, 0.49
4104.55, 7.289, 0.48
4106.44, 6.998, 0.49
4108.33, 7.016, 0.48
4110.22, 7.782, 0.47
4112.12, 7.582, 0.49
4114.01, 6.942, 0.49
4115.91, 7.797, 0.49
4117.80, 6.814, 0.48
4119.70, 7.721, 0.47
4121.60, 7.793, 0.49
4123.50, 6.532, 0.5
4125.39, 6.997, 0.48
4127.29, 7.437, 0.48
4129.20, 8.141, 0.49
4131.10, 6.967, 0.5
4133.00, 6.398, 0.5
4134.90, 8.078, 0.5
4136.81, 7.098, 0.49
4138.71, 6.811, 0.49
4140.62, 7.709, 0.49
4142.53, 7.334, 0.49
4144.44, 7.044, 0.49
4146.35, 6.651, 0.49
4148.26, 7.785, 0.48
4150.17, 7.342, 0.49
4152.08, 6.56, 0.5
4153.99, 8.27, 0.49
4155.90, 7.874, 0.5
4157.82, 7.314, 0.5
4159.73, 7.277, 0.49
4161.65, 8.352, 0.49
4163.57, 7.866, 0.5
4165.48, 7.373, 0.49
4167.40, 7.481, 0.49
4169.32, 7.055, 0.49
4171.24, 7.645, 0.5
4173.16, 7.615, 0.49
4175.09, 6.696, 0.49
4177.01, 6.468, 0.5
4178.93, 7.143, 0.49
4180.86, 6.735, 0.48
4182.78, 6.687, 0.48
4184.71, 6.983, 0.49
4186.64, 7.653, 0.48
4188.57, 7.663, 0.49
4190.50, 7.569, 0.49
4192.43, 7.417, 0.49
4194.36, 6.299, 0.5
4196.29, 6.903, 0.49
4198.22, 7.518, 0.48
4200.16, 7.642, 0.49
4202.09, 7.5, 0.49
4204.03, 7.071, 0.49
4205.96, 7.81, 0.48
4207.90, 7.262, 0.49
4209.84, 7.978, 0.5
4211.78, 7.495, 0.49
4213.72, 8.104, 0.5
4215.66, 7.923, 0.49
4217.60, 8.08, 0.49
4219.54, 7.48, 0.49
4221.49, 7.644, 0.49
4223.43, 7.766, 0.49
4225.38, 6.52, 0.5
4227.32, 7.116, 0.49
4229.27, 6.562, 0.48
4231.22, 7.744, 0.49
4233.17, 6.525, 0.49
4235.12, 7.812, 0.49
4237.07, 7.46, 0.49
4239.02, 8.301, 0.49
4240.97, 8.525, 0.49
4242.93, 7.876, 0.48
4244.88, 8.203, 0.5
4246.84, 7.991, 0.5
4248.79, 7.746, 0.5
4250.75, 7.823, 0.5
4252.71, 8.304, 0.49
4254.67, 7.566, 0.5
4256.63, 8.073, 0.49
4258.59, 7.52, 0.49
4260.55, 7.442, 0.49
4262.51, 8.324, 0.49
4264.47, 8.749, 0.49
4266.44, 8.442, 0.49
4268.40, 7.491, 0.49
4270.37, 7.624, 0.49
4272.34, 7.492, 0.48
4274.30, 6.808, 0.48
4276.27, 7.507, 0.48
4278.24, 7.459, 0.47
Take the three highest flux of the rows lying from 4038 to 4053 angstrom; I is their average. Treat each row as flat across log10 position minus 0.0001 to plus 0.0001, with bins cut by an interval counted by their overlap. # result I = 8.2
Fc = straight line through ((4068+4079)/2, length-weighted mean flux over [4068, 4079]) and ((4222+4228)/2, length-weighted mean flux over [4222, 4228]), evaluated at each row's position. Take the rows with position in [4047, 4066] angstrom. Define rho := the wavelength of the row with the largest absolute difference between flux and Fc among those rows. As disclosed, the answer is 4051.96 angstrom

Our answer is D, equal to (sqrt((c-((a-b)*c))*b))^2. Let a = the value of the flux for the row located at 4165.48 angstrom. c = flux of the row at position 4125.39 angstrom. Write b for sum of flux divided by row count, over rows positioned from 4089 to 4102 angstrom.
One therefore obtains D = 52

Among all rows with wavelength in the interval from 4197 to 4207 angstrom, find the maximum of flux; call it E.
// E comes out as 7.81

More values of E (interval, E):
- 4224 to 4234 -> 7.744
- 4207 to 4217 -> 8.104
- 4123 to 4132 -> 8.141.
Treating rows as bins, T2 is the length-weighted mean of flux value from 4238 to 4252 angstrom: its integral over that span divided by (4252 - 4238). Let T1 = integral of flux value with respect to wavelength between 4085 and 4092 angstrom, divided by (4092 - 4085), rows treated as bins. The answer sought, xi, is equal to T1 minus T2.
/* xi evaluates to 0.40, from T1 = 8.5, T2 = 8.07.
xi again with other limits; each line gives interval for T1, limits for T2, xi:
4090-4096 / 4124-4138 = 0.66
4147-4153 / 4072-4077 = 0.26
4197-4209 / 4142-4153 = 0.35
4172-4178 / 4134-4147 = -0.30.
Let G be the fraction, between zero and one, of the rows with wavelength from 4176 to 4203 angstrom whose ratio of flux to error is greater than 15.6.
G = 0.21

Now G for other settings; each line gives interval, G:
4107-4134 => 0.36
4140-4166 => 0.43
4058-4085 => 0.14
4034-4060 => 0.29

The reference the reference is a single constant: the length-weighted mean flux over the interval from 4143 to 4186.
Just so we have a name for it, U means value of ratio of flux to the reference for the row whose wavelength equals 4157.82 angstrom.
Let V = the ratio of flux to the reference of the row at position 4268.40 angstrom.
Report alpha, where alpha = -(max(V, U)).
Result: -1.03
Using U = 1.00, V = 1.03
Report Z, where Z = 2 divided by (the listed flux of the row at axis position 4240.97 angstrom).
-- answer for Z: 0.23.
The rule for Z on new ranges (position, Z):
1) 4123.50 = 0.31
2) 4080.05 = 0.27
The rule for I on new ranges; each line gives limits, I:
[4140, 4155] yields 7.9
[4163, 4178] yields 7.7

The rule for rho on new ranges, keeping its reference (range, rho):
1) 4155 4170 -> 4161.65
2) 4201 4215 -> 4213.72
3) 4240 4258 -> 4240.97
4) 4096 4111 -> 4097.00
